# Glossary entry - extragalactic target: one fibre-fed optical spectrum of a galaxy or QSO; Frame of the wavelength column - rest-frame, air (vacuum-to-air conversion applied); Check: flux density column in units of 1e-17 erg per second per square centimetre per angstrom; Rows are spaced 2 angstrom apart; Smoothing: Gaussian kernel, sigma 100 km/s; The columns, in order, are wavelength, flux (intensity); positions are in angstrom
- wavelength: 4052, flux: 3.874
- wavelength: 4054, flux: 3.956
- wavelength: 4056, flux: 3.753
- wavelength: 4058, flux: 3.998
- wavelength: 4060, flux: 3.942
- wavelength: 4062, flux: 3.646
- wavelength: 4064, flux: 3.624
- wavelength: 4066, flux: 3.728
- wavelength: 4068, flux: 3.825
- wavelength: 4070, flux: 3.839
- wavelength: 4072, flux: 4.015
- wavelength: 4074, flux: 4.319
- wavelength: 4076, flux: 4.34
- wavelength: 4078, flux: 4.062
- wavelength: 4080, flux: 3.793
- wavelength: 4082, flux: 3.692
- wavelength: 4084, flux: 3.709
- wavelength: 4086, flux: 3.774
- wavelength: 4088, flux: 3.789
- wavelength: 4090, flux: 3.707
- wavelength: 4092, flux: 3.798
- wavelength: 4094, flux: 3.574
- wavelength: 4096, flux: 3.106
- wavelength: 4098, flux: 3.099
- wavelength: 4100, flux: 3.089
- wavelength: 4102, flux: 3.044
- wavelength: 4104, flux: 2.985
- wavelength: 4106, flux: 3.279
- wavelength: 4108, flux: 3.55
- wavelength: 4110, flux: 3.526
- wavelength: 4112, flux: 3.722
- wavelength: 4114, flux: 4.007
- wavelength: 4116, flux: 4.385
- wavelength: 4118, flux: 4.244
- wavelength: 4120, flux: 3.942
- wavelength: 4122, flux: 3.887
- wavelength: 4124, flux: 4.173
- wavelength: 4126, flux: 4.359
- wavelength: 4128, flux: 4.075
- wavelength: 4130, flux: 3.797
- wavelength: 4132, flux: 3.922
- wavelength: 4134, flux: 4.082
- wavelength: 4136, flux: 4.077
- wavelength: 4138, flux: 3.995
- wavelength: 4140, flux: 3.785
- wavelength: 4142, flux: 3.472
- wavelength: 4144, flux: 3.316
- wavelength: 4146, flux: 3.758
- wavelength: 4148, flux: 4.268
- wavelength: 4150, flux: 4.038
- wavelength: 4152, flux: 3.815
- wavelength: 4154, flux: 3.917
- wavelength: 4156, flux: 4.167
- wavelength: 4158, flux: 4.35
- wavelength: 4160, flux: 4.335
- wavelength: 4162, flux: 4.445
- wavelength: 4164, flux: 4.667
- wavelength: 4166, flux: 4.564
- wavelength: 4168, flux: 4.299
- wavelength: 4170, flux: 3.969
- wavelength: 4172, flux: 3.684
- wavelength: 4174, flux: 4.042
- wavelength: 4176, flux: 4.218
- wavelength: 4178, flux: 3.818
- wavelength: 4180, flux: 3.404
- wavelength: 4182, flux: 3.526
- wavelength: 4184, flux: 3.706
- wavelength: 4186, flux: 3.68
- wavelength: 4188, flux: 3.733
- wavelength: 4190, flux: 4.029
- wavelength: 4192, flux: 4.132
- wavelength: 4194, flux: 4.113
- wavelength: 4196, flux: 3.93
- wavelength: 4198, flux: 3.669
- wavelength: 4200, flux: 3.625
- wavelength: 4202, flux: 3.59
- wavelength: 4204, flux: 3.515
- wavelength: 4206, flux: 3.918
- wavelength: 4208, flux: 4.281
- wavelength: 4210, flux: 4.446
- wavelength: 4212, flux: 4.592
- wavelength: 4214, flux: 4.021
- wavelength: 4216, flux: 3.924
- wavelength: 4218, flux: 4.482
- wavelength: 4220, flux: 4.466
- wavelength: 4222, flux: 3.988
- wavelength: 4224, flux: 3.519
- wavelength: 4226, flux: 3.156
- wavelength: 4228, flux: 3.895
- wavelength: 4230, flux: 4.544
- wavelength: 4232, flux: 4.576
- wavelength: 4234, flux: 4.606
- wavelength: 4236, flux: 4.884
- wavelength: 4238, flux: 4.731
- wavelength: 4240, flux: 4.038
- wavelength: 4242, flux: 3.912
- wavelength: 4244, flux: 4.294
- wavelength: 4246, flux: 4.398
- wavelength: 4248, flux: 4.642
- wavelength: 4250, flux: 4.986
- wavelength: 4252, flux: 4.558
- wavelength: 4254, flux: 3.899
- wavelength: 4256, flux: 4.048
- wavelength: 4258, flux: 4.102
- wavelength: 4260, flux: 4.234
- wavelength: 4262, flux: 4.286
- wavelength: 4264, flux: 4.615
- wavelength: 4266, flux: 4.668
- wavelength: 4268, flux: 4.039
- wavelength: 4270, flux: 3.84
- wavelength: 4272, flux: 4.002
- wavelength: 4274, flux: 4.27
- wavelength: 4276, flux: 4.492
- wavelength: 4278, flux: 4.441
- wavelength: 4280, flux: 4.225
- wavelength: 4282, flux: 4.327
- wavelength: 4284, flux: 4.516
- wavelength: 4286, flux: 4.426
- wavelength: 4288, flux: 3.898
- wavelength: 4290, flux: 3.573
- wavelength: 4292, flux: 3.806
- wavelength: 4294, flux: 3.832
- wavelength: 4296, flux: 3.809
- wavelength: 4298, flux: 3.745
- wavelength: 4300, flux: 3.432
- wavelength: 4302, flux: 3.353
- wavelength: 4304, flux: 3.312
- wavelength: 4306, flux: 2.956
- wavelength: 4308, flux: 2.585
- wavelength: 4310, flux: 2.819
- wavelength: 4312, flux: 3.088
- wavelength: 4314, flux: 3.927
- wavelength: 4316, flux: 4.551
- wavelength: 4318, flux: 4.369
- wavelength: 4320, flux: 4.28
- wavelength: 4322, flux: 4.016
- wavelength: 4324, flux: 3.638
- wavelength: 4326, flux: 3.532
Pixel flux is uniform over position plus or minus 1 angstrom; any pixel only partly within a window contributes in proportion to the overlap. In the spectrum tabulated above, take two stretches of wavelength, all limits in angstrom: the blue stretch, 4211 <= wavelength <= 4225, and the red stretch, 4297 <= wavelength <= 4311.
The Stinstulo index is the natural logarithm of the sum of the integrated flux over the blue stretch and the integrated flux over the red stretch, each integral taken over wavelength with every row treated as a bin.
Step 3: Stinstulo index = 4.63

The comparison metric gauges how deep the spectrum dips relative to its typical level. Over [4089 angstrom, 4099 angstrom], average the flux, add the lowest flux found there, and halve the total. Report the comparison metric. 3.28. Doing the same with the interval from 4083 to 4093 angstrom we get 3.73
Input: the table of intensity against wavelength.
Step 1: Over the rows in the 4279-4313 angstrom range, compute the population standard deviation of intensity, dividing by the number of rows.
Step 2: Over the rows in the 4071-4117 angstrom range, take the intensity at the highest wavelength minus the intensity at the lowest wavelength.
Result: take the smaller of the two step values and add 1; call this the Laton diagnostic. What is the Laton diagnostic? 1.37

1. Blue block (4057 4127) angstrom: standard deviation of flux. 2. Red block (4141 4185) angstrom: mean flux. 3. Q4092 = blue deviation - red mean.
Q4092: -3.61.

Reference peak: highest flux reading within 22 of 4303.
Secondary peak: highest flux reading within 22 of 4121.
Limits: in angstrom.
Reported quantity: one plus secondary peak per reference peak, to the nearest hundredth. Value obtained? 1.96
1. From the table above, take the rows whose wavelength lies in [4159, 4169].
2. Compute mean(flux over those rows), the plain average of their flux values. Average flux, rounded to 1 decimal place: 4.5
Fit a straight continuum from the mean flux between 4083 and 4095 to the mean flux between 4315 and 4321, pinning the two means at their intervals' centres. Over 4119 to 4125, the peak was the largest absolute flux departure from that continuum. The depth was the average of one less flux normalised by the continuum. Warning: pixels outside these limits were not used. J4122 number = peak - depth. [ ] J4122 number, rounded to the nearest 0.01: 0.39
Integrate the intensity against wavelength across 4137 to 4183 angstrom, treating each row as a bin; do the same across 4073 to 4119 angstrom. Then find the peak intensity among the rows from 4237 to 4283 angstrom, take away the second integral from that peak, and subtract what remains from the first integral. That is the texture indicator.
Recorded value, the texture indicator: 348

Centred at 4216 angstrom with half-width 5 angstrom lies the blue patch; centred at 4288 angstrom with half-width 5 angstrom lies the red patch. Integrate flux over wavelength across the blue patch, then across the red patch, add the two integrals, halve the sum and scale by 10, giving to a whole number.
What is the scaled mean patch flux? 417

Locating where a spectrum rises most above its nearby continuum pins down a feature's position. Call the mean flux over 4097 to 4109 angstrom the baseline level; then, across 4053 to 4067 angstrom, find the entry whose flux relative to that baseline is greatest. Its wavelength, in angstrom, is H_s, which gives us 4058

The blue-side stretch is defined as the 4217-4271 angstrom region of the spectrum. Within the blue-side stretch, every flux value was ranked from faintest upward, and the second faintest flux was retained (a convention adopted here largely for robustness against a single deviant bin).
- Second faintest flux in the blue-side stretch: 3.519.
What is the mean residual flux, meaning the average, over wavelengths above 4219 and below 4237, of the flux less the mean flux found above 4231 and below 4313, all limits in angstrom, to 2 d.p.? 0.13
